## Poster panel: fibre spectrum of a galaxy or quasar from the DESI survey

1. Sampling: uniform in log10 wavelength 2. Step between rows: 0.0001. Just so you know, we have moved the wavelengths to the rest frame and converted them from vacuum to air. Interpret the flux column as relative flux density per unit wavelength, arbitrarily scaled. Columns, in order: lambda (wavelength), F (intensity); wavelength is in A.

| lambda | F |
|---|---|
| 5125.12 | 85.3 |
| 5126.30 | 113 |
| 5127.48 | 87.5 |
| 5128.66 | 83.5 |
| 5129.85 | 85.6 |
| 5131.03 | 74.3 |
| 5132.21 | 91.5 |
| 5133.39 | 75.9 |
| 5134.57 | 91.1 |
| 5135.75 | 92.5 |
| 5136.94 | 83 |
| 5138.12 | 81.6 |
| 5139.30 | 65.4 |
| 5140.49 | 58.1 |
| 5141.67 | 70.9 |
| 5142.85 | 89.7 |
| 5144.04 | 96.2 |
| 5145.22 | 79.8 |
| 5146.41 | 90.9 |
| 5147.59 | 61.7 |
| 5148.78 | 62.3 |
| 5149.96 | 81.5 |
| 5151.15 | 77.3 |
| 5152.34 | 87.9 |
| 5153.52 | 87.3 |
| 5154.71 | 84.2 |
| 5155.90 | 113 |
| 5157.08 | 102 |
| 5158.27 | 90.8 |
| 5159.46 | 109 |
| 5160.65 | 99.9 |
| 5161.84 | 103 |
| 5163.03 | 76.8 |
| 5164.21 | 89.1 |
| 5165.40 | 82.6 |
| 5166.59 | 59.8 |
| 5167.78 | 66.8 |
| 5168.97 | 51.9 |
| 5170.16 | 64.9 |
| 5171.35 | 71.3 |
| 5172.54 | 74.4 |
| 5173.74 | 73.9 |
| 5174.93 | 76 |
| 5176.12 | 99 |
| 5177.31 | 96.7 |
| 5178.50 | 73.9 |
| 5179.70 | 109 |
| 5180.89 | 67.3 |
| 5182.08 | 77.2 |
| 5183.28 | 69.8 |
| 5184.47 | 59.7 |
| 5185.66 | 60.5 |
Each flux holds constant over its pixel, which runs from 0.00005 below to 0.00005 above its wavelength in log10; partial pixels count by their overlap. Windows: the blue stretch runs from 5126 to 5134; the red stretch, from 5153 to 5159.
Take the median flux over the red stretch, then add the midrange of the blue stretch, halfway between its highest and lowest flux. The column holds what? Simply 184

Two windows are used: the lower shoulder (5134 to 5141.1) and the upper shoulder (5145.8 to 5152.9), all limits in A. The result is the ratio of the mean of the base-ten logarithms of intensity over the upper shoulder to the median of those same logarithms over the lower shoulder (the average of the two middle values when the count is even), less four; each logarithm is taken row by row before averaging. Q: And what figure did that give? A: -3.02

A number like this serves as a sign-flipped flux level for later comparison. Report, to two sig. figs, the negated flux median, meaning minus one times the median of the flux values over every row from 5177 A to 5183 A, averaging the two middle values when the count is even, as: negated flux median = -77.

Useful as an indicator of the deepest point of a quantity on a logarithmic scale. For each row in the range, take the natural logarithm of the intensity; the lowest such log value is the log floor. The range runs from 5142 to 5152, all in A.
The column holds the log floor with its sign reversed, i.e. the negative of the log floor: -4.12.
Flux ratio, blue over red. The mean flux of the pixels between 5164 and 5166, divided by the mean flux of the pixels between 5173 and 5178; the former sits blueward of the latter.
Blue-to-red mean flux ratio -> 0.99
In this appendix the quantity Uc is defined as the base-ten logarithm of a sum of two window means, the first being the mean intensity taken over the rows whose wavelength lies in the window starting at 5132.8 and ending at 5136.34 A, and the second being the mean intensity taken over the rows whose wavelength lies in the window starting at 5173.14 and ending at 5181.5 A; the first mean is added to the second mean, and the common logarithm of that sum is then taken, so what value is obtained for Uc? 2.23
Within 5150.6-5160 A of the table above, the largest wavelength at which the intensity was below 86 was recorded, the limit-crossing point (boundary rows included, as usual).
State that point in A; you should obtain 5154.71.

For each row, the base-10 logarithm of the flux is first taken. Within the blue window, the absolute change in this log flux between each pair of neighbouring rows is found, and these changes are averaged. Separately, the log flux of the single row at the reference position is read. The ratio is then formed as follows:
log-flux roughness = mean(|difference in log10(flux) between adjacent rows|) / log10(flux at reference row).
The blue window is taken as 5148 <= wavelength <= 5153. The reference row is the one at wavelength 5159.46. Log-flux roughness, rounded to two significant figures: 0.032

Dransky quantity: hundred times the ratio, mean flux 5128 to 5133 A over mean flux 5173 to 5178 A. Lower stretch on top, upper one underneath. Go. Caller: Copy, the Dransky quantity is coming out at 97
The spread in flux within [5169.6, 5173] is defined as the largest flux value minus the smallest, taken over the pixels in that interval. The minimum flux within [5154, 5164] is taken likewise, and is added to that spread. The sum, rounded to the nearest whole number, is 86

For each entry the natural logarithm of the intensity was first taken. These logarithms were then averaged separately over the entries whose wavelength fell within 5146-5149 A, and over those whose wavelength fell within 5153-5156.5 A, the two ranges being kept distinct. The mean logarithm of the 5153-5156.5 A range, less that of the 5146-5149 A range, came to 0.29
